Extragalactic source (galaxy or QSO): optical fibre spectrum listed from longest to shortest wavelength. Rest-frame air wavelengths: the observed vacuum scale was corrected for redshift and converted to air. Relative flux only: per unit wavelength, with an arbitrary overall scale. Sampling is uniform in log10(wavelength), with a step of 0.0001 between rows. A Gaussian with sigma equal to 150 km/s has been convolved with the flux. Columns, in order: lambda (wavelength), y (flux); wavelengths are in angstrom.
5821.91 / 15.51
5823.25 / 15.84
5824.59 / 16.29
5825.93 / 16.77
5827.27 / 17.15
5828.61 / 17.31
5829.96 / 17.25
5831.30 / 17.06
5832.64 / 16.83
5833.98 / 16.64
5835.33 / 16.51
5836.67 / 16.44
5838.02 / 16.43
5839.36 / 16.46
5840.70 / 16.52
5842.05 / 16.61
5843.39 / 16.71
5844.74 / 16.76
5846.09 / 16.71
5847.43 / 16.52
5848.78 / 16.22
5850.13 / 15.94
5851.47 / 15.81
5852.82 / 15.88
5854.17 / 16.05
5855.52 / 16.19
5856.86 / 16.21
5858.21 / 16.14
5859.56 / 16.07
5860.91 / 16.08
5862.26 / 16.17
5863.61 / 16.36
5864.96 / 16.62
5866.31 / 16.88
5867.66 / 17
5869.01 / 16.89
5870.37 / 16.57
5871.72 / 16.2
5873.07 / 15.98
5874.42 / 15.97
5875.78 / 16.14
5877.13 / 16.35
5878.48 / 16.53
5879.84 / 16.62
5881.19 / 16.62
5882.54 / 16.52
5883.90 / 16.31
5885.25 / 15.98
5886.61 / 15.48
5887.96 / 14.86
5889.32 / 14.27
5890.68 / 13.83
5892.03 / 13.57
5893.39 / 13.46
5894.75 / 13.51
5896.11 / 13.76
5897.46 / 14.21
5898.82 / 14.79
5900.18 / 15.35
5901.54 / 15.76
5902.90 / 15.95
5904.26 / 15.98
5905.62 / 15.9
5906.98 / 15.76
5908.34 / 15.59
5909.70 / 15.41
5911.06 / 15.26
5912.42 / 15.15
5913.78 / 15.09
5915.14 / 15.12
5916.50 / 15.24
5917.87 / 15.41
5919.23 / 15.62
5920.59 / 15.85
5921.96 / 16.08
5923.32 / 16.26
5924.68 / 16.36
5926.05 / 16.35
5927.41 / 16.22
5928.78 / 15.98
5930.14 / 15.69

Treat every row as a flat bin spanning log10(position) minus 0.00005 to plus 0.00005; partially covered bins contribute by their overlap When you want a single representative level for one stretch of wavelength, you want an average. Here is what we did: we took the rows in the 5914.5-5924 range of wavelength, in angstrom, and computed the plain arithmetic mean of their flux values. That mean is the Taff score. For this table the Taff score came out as 15.7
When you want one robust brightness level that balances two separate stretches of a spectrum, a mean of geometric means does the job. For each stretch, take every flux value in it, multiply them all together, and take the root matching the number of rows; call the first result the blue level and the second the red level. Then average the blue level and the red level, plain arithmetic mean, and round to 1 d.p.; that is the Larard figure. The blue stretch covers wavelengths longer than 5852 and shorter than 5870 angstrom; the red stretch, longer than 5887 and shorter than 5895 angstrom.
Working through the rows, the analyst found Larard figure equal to 15.1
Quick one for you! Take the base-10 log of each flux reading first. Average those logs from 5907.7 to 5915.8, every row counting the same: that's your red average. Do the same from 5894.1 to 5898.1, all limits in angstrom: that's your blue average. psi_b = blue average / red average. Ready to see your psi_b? 0.96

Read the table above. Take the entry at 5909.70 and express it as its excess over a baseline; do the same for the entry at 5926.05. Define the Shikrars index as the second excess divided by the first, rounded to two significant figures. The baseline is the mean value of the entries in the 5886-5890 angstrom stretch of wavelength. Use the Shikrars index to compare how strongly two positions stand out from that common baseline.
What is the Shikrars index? 2.7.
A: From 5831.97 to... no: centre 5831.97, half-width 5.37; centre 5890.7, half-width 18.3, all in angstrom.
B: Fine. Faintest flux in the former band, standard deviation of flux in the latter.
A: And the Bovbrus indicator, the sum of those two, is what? 17.5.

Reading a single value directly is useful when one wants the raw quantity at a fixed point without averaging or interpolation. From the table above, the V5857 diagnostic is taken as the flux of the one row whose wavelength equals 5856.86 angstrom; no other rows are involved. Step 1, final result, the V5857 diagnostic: 16.21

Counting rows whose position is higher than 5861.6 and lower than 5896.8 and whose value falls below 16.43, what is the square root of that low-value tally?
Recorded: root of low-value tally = 4.1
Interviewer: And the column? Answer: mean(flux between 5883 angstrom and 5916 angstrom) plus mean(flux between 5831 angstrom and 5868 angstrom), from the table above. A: 31.4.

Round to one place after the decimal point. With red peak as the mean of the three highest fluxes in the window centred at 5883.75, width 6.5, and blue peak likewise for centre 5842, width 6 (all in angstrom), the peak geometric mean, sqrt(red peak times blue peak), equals 16.6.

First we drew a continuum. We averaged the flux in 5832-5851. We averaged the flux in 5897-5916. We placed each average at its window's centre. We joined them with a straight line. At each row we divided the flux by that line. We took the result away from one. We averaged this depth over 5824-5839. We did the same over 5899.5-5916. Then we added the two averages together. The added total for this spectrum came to -0.016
